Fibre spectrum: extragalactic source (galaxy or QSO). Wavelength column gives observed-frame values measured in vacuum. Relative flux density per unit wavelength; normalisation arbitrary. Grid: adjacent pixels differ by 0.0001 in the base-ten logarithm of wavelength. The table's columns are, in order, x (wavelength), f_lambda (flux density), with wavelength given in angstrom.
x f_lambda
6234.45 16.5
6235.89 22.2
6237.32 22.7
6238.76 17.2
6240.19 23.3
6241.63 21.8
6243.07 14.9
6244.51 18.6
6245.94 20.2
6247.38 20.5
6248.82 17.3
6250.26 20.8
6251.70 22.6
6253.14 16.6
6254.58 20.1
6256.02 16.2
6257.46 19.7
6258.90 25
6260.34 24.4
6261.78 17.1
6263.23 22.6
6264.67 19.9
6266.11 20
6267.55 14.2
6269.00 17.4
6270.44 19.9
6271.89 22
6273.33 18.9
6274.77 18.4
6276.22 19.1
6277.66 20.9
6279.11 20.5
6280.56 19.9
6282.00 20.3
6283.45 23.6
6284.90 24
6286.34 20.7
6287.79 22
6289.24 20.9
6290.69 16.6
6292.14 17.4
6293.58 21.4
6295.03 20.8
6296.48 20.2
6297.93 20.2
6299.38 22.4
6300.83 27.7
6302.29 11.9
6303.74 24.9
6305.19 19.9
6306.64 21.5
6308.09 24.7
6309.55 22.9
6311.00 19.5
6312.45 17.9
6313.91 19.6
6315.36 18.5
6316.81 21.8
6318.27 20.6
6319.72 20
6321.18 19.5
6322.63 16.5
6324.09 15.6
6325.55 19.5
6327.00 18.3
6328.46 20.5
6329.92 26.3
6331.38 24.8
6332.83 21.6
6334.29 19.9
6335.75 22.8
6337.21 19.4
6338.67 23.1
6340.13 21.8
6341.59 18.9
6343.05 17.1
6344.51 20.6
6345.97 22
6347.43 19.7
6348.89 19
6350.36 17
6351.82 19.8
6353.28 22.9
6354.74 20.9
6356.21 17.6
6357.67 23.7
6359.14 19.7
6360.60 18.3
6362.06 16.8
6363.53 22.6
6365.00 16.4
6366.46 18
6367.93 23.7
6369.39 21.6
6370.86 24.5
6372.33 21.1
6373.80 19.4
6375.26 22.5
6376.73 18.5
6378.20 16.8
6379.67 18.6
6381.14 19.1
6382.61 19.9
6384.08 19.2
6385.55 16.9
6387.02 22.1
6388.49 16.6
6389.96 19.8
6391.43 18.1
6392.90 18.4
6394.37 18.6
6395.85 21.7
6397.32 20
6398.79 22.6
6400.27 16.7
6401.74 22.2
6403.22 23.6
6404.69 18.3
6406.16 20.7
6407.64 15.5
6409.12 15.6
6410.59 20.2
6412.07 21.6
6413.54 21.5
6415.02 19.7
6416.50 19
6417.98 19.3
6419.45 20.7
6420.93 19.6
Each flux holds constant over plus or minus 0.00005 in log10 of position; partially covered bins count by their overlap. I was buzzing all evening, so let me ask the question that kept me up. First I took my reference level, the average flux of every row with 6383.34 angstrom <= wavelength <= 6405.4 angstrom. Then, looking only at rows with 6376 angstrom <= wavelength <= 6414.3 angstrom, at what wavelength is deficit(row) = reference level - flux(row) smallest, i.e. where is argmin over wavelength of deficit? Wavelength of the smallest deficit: 6403.22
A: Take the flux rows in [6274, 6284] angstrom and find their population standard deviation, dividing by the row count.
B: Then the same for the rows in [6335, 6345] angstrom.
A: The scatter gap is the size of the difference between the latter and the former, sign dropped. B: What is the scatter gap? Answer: 0.5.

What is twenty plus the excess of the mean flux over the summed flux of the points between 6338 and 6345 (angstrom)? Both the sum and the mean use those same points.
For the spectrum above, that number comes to -61.2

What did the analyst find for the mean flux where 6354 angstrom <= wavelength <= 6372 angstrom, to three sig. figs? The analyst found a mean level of 20.3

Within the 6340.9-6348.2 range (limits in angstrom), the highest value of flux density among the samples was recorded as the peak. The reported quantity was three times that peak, 66.0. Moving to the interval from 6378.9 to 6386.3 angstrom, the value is 59.7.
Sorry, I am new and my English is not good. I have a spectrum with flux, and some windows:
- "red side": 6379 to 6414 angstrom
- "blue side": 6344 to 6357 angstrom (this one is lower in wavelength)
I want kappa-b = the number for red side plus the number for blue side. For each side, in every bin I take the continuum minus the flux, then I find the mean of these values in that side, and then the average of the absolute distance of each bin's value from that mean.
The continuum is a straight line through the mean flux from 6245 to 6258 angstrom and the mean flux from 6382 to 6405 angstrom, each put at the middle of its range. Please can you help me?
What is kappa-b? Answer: 3.31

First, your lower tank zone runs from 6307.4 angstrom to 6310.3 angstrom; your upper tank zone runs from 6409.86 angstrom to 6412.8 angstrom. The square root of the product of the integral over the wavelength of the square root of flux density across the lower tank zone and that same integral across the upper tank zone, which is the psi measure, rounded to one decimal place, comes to 13.8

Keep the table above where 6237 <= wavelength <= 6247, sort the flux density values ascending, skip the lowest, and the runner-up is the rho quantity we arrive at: 17.2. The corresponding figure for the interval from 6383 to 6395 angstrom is 16.9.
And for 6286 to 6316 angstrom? 16.6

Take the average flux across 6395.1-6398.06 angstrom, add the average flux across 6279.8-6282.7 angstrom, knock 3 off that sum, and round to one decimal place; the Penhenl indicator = 38.0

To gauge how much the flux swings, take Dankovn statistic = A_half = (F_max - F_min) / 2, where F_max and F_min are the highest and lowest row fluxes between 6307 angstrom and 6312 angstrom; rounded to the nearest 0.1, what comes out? 2.6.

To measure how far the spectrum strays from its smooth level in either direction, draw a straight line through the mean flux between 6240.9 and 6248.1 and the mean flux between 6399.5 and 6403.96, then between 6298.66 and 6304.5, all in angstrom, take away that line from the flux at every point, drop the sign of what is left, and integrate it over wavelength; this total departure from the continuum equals 34.1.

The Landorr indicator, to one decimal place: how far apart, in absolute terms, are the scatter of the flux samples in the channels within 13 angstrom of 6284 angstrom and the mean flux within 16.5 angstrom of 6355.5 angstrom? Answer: 18.3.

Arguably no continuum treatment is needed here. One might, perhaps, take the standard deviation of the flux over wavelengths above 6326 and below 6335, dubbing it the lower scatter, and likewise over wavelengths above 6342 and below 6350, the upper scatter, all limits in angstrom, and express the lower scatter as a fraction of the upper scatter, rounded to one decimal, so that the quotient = 1.7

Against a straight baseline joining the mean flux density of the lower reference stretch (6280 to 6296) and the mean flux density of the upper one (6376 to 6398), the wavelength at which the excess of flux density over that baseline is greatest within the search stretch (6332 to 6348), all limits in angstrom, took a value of 6338.67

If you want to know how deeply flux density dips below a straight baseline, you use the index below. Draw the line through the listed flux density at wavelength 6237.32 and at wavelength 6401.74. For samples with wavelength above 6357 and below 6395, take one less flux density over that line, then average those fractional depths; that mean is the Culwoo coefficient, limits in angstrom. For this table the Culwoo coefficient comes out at 0.118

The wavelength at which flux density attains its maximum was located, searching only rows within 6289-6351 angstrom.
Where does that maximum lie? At 6300.83 angstrom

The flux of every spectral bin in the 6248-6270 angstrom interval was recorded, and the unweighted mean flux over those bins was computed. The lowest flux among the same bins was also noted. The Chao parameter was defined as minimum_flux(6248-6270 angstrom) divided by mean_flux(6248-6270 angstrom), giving 0.72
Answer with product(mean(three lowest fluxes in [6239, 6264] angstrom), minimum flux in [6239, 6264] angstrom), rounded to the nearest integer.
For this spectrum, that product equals 237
